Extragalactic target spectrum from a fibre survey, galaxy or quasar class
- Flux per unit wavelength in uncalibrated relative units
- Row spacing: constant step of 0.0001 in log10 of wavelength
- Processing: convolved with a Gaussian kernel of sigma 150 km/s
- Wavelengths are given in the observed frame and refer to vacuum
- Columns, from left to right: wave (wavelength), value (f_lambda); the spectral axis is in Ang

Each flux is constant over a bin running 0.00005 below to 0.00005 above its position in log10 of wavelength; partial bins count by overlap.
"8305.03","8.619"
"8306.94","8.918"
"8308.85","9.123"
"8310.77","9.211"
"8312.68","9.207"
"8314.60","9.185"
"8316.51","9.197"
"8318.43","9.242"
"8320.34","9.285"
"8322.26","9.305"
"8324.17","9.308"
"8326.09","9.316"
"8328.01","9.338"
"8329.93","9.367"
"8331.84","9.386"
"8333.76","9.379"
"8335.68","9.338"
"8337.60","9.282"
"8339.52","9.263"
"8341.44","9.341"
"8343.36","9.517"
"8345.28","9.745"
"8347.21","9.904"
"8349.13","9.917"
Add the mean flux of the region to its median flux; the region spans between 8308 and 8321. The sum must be 18.4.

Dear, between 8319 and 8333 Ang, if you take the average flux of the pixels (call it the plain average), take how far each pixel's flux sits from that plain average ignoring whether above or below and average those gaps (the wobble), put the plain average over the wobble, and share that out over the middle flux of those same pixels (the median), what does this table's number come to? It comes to 34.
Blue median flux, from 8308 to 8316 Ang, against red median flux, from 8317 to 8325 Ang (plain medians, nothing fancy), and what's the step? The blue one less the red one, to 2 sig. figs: -0.099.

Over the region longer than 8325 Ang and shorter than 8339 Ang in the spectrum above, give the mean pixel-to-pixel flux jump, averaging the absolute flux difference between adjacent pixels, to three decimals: 0.029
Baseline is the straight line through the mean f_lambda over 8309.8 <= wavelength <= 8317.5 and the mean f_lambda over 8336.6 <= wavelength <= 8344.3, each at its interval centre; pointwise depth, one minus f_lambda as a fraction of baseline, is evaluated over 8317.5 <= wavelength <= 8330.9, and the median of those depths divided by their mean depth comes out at 0.99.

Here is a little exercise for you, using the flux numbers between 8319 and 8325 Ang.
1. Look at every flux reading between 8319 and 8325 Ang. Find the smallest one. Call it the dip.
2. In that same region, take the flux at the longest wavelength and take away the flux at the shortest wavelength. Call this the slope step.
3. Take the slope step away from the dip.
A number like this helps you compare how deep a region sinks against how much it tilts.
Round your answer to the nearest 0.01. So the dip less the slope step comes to 9.26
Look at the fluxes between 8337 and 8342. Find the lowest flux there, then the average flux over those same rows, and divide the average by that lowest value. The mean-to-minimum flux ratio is 1.00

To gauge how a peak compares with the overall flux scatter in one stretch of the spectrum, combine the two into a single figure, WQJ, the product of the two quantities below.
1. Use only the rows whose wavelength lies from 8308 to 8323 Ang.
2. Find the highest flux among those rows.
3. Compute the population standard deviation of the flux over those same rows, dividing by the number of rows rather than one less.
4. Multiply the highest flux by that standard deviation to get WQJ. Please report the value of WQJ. 0.5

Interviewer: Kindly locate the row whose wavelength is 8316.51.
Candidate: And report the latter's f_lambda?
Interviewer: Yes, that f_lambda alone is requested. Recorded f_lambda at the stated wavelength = 9.197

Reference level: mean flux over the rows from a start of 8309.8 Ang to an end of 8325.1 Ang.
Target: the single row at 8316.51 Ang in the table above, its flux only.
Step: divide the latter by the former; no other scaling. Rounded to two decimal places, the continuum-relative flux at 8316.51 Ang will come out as 1.00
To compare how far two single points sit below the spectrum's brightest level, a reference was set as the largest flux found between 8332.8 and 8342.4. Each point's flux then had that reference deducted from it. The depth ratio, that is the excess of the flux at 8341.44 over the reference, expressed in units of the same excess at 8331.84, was -5.4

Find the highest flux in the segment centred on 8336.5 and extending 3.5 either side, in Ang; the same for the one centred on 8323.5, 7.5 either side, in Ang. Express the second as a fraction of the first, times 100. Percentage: 99.9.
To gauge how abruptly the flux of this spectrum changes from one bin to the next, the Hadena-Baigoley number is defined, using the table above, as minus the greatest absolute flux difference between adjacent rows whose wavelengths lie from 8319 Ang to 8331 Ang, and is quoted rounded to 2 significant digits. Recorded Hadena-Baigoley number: -0.029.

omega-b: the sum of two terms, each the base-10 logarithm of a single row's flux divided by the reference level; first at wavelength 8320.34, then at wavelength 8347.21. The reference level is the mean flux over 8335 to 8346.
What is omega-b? 0.016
